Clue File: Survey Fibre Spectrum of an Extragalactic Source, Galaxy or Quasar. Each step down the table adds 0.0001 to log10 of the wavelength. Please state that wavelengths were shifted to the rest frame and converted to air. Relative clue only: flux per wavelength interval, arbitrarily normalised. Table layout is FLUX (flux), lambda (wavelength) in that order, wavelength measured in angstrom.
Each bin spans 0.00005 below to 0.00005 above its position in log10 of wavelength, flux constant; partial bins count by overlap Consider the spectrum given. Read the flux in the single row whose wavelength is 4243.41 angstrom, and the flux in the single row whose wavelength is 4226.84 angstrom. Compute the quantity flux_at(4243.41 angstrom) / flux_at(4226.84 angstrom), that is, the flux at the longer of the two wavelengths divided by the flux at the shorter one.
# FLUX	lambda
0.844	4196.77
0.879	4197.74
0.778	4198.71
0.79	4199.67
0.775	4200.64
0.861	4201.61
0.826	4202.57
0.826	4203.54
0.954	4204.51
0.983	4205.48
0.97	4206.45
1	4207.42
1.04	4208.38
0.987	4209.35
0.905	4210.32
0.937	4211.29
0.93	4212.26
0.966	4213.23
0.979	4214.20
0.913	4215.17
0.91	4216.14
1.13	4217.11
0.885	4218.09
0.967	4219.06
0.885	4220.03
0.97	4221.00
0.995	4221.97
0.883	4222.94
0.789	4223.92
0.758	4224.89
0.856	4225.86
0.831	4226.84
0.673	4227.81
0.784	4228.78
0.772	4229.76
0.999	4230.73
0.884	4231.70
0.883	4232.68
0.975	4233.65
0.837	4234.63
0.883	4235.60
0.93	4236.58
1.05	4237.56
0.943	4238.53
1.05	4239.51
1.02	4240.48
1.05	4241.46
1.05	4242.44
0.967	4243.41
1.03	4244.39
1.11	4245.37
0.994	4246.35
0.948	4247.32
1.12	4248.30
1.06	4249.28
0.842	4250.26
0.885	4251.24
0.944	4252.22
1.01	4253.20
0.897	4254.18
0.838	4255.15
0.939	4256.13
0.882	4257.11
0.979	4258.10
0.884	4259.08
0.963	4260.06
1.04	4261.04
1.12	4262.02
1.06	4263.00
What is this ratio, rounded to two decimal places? 1.16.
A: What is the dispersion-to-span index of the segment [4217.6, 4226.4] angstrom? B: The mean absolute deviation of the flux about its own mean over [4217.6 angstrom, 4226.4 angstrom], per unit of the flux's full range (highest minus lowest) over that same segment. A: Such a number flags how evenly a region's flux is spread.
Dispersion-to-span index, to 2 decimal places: 0.25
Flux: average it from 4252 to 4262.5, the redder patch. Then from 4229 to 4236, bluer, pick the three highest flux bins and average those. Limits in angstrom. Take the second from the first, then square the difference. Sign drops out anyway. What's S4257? 0.0000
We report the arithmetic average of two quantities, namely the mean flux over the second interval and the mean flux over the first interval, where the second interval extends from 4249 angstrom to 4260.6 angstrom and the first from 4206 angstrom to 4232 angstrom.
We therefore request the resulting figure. 0.92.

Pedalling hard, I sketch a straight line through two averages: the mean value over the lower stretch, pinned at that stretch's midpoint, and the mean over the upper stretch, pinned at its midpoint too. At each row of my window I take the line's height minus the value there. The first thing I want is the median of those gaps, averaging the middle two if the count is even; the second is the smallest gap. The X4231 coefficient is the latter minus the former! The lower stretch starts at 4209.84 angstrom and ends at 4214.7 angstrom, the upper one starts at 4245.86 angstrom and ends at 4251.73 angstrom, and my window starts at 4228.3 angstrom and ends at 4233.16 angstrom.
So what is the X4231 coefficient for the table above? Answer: -0.12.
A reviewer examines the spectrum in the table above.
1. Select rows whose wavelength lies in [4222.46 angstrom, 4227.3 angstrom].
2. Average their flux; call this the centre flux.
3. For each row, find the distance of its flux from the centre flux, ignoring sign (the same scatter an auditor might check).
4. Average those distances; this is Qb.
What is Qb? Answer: 0.040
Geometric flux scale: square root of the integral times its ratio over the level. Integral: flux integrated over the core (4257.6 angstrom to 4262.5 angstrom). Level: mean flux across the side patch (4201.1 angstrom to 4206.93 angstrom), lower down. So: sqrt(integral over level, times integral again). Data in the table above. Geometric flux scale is 5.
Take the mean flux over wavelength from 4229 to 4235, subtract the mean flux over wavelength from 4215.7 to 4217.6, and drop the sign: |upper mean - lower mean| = 0.13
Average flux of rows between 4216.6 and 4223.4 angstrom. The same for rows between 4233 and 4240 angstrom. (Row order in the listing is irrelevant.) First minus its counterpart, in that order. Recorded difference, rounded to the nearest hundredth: 0.01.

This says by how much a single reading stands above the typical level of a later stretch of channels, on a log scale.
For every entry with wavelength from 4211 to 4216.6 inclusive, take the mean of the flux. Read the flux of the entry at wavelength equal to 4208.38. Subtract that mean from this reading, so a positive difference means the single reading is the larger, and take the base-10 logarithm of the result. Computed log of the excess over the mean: -1.00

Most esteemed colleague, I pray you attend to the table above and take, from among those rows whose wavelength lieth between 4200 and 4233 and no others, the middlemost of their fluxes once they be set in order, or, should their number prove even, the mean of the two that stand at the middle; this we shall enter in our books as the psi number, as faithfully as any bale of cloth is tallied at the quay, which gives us 0.91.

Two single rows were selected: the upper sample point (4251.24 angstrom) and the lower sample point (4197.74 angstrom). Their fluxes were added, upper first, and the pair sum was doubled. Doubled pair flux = 3.5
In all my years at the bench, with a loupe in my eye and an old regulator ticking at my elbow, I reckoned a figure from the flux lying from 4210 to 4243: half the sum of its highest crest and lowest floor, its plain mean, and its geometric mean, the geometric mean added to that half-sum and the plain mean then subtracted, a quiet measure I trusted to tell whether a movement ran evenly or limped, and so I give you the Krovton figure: 0.90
